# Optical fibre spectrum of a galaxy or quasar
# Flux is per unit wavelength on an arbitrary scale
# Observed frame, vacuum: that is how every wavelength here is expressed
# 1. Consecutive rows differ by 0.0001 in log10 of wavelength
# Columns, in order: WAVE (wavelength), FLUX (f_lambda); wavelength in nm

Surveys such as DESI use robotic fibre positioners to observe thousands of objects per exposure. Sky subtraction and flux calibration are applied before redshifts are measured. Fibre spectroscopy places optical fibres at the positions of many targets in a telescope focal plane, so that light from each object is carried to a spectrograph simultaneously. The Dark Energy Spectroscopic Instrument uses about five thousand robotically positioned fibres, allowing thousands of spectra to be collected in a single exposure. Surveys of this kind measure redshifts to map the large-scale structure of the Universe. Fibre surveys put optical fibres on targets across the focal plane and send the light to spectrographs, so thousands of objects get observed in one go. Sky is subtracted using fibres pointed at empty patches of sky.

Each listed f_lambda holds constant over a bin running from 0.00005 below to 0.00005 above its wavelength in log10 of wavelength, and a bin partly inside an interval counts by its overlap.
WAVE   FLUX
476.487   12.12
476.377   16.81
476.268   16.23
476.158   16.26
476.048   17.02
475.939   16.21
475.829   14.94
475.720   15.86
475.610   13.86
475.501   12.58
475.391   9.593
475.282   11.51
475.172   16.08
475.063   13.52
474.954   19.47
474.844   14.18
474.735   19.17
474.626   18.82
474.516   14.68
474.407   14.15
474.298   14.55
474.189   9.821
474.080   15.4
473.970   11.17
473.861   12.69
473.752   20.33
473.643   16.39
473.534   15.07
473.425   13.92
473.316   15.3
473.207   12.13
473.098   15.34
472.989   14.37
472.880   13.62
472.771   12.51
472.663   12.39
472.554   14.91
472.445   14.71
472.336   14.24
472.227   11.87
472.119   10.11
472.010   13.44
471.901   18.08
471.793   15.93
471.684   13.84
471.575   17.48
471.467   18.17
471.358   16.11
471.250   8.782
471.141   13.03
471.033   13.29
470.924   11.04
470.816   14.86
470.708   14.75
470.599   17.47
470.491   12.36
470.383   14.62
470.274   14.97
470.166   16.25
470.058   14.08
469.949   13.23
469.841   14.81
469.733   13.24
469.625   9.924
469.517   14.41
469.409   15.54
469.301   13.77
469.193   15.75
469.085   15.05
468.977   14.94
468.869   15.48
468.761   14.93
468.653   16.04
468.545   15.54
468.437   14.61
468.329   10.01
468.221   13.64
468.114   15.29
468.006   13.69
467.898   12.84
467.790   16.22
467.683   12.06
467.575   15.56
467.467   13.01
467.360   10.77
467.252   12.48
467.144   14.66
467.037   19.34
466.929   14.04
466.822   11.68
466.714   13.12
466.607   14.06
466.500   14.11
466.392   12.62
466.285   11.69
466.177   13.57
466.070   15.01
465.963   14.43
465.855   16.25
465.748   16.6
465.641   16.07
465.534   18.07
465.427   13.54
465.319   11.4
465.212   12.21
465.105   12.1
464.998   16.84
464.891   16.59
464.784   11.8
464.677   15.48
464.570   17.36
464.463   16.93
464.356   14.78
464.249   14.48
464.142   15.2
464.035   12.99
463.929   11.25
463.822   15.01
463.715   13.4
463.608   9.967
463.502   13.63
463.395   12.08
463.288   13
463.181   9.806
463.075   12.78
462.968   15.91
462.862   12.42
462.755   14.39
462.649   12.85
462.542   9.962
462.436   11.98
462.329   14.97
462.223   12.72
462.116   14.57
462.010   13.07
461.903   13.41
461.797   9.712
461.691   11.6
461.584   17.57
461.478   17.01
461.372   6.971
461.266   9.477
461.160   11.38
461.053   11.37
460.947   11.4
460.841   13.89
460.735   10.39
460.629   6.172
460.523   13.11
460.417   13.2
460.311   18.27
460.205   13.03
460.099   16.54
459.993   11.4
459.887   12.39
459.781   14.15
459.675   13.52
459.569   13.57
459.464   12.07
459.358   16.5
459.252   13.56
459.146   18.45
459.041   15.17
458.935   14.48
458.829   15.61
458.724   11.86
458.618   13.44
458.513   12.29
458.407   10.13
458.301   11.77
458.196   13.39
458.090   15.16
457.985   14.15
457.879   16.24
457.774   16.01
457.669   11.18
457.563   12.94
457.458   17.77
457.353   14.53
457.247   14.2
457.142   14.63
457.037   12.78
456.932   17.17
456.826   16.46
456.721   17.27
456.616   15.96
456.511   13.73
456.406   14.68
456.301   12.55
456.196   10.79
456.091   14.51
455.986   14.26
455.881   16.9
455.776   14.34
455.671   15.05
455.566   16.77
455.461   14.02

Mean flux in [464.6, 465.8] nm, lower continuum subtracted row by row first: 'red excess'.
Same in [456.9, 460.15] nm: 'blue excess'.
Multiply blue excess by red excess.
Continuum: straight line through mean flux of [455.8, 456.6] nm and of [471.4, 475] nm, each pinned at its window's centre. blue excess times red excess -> 0.0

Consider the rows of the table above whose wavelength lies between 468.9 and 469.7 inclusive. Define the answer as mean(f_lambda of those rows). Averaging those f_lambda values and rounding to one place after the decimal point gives 14.2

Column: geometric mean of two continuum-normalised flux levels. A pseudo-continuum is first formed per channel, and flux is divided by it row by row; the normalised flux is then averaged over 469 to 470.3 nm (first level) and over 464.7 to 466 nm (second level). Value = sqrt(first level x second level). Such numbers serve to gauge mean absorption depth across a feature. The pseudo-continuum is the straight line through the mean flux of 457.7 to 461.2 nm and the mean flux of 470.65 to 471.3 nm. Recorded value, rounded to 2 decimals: 1.12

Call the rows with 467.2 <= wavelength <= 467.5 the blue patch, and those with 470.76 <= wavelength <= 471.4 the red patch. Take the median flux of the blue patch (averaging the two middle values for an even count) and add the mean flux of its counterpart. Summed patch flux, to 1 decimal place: 25.3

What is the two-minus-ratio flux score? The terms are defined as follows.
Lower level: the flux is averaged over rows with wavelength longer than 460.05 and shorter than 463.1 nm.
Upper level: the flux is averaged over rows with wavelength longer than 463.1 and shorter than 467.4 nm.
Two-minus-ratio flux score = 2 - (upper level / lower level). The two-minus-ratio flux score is 0.91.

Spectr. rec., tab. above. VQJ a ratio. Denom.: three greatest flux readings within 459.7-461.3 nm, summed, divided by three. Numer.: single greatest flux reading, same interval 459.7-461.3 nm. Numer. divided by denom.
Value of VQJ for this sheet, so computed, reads 1.12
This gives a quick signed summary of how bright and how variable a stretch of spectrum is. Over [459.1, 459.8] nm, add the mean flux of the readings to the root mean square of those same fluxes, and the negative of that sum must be -29.2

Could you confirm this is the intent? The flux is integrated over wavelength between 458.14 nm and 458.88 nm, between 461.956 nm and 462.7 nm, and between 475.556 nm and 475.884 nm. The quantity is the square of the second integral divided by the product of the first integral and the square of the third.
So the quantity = 0.41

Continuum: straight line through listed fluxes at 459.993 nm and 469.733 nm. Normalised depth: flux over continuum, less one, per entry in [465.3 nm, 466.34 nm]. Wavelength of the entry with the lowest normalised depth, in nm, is 465.319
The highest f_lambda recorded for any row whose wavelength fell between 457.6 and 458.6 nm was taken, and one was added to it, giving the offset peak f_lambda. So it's 17.2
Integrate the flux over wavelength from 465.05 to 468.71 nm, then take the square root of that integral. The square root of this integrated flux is 7.2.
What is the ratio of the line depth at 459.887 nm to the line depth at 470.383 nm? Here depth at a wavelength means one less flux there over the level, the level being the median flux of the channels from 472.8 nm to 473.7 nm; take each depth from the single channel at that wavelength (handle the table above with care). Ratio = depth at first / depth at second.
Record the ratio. 23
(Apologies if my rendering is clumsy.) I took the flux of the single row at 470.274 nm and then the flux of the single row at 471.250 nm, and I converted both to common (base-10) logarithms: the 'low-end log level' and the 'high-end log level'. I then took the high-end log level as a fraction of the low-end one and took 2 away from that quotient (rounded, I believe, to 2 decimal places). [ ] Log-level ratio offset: -1.20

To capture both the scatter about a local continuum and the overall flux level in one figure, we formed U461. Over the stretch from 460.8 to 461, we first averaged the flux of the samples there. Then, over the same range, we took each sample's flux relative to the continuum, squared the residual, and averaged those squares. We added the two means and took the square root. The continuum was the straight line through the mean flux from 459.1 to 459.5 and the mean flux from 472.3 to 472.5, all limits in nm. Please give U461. 4.5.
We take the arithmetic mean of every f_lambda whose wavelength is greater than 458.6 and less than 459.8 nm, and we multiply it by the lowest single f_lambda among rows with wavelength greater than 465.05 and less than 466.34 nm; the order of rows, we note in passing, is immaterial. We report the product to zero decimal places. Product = 164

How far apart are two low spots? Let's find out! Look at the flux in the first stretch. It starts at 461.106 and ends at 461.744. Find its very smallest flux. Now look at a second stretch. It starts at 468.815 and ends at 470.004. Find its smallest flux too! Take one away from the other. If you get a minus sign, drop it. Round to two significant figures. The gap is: 3.0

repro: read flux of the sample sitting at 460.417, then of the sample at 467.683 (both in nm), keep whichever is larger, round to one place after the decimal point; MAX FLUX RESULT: 13.2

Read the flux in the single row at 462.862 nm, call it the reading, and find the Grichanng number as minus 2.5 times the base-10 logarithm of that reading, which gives -2.74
